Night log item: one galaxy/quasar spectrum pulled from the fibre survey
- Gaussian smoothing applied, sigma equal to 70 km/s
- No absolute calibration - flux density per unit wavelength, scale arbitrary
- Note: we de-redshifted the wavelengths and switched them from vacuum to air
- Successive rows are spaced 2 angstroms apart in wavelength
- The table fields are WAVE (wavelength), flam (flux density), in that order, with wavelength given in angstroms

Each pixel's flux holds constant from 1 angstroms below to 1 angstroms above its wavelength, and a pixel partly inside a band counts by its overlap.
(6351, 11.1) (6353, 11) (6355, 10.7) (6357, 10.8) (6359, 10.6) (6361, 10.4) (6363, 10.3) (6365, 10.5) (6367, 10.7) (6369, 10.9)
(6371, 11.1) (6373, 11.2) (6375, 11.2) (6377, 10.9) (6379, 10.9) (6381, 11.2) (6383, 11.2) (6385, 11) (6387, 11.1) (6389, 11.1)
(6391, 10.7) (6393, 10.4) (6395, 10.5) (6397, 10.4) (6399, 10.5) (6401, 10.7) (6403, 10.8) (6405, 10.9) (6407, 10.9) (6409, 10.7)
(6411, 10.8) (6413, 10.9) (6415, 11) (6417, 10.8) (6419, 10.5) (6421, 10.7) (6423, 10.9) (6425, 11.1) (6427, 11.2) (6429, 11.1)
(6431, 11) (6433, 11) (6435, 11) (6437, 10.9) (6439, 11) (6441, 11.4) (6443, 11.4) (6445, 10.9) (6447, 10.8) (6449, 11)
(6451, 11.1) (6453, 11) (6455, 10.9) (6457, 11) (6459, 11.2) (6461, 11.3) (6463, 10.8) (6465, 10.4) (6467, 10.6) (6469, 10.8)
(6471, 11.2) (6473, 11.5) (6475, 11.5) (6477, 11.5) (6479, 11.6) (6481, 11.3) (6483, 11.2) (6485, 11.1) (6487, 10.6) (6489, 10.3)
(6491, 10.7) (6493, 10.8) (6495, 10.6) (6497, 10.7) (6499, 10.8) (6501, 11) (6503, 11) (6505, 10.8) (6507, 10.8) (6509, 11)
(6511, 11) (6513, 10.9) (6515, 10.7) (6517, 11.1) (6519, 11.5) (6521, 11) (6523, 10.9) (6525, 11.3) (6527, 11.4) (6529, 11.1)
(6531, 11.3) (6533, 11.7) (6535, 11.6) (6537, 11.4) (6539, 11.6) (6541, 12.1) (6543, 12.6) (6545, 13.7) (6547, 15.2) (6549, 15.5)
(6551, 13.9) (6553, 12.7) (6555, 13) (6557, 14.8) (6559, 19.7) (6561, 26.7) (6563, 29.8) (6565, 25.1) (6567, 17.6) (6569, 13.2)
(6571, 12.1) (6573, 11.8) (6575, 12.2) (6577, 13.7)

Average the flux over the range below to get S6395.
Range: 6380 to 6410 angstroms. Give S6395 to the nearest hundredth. 10.81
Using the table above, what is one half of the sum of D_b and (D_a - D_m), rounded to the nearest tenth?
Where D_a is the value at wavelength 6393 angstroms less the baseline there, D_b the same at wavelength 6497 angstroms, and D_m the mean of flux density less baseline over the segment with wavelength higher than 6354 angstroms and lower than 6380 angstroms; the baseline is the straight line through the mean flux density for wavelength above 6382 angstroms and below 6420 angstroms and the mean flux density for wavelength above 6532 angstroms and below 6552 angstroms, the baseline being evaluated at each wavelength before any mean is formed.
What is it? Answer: -1.2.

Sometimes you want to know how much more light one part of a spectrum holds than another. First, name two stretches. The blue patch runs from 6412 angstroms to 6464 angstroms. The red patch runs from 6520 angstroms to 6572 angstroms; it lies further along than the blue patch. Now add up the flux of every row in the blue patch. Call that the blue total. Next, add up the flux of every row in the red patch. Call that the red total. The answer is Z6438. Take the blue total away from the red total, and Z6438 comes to 95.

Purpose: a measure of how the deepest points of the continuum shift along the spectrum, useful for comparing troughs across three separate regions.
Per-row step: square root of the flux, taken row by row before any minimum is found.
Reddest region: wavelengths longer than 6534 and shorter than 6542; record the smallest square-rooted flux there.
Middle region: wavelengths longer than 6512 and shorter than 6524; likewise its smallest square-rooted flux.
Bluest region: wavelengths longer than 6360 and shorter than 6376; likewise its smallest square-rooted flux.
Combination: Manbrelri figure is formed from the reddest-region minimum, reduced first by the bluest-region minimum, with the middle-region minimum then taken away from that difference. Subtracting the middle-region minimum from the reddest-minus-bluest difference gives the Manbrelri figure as -3.10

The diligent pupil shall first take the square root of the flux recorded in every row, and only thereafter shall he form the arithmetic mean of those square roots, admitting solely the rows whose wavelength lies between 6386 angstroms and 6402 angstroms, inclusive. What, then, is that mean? 3.27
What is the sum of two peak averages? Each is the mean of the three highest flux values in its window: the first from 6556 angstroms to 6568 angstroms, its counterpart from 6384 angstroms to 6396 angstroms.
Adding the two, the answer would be 38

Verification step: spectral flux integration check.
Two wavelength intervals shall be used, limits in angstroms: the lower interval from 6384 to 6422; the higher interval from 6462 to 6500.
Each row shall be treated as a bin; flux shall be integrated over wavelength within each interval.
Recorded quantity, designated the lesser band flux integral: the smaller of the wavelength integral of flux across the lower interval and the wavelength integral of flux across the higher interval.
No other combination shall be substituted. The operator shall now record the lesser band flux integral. 409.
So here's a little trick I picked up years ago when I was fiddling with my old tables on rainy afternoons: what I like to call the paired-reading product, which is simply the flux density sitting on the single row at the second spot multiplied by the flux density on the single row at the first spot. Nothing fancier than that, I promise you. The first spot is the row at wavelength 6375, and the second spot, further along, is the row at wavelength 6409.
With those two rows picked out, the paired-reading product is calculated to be 120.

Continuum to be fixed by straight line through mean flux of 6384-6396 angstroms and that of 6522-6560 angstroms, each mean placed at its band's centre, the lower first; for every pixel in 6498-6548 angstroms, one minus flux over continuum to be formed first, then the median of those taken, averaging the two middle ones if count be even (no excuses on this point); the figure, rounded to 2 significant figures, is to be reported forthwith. 0.11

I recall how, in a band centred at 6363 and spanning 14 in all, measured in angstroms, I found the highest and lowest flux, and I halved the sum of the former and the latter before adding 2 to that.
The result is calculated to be 12.6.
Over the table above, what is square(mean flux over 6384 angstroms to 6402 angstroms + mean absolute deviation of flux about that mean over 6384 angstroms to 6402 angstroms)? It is 120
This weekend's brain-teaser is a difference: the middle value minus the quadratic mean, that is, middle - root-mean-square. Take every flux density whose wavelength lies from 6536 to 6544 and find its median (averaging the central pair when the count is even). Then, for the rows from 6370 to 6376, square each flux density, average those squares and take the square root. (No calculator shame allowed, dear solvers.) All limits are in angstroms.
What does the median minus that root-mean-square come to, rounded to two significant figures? 0.68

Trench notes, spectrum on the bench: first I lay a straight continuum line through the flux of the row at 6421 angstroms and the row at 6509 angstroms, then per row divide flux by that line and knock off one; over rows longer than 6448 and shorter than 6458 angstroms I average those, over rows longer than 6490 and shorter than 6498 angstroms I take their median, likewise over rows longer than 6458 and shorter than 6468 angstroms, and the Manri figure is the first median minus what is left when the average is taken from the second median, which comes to -0.001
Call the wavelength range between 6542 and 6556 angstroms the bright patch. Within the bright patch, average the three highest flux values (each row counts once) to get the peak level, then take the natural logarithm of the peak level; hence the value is 2.70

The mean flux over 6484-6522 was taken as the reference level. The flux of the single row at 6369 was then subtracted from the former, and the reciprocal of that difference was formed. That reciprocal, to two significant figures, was -27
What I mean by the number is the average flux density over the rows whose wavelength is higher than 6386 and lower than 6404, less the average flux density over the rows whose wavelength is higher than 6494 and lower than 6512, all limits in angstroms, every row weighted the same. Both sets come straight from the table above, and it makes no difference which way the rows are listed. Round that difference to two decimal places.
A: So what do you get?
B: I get -0.17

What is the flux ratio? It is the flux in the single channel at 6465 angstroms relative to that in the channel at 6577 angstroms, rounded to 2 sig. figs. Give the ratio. 0.76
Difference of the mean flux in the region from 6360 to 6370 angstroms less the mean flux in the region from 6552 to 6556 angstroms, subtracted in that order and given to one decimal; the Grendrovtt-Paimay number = -2.3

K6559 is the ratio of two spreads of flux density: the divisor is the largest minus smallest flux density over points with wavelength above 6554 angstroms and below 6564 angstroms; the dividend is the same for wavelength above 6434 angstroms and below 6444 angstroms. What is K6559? 0.0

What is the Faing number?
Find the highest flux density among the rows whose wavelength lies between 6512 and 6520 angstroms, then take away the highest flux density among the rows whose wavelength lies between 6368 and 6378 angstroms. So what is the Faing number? 0.3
